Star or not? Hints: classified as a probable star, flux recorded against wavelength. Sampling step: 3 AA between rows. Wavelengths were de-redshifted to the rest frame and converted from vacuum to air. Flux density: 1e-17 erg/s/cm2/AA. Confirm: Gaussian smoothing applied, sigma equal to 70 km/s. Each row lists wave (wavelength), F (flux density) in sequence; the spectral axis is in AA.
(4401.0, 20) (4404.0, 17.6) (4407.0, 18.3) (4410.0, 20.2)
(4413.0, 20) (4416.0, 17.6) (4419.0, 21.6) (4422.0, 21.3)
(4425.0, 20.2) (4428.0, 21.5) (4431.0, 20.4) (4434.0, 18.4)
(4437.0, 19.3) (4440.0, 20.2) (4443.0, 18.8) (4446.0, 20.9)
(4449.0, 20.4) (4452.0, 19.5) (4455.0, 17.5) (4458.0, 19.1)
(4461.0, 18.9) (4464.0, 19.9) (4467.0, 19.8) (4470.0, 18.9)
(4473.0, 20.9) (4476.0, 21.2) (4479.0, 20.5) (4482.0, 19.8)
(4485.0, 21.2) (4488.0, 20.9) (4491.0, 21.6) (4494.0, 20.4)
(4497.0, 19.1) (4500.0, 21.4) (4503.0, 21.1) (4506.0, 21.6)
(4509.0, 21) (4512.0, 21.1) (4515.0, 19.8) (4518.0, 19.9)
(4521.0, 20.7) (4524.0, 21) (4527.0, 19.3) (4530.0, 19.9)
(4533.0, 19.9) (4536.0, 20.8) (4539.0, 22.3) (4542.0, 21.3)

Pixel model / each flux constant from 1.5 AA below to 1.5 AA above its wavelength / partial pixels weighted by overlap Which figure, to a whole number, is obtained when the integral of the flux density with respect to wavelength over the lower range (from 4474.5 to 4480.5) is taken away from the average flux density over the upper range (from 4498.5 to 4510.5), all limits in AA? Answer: -104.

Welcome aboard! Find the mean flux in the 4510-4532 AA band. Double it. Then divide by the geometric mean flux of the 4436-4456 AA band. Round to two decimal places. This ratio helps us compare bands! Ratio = 2.08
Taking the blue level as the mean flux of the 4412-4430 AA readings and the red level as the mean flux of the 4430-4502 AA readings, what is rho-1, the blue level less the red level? 0.41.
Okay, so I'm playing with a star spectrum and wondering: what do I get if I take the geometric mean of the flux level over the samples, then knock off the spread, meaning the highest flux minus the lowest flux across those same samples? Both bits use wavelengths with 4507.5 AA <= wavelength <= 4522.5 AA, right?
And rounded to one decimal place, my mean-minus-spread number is 19.2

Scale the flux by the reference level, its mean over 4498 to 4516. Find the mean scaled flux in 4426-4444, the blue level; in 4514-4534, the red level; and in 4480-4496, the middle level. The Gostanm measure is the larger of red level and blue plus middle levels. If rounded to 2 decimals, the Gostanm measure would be 1.93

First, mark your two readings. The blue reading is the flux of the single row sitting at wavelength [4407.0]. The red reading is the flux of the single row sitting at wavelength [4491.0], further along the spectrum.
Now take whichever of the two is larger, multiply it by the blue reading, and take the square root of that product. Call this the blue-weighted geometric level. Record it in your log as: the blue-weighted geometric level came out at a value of 19.9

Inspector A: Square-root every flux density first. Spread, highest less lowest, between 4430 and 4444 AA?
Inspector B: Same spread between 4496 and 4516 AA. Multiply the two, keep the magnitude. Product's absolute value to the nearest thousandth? 0.063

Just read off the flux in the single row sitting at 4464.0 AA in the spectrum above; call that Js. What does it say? 19.9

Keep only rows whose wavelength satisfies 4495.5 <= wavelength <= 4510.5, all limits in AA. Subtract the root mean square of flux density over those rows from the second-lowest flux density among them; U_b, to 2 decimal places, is 0.14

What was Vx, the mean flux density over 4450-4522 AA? 20.2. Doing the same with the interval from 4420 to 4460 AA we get 19.8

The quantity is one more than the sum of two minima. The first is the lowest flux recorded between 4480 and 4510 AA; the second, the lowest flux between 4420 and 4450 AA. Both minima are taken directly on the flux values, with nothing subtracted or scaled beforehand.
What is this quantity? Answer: 38.5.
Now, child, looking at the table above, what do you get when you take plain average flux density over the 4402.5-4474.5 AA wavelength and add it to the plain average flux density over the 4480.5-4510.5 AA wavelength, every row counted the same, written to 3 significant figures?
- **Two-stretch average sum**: 40.4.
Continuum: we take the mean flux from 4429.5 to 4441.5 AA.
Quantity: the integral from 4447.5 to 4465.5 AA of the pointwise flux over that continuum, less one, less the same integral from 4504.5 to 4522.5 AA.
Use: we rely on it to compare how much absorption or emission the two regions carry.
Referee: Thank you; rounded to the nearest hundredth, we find -1.35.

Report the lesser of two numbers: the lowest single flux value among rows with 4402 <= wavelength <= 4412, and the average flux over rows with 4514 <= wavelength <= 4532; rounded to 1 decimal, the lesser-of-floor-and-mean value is 17.6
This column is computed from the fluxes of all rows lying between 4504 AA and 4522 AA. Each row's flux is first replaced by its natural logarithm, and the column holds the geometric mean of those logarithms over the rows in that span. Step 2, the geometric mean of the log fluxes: 3.03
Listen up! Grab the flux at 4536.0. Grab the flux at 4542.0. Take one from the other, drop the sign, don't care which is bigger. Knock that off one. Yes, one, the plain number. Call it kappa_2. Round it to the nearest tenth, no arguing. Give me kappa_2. 0.5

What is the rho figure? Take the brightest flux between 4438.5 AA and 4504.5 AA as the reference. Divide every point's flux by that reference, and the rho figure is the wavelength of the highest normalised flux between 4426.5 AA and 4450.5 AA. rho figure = 4428.0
